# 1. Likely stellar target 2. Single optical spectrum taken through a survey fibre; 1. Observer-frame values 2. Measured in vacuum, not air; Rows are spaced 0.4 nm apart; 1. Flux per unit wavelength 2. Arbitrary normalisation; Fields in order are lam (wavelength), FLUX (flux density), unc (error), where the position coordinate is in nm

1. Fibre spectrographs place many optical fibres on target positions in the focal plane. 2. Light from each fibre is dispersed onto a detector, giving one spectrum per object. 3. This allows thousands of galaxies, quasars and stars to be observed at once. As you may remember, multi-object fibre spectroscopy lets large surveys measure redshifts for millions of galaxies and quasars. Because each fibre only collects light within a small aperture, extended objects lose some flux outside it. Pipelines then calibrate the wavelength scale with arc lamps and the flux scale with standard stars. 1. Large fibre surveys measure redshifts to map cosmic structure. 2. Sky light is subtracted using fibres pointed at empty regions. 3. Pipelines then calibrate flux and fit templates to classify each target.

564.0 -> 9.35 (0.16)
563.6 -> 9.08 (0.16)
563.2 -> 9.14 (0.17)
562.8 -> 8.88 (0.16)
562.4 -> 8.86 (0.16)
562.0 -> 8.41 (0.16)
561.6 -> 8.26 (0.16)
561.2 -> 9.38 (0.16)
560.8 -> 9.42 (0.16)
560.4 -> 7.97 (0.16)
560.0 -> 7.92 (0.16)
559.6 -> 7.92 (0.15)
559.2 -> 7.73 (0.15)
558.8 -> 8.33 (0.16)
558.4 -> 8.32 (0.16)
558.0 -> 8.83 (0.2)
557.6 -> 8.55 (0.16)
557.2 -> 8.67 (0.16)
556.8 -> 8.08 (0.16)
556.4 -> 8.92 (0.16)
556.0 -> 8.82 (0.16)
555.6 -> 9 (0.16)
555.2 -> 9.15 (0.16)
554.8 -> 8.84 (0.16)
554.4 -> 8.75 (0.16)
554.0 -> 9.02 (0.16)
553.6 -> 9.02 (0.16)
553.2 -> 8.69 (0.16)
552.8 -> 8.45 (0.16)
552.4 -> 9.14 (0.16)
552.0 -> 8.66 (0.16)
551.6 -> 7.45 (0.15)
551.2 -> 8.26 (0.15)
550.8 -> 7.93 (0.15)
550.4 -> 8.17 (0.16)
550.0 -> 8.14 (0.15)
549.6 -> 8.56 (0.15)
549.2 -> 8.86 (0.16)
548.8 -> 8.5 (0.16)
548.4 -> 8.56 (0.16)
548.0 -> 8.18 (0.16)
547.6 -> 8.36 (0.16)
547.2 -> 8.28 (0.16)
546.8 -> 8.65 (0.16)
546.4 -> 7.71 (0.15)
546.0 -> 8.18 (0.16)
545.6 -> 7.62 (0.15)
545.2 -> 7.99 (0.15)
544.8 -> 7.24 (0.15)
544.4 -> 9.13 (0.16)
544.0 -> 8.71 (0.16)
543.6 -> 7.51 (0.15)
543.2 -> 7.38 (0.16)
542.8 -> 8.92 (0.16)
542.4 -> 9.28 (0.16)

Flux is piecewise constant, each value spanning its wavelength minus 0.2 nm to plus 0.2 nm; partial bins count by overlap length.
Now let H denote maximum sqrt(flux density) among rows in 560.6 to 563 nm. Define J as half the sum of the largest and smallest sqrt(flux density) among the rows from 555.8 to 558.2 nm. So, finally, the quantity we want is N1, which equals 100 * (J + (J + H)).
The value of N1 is 890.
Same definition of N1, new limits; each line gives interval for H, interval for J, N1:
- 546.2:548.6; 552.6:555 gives 885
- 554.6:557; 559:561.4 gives 887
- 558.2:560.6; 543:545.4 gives 860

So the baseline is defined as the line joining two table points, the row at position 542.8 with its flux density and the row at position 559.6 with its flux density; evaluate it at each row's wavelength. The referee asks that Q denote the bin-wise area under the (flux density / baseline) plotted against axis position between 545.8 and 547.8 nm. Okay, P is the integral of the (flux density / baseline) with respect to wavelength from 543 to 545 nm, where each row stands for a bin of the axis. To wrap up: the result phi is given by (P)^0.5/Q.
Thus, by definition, 0.71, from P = 1.81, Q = 1.90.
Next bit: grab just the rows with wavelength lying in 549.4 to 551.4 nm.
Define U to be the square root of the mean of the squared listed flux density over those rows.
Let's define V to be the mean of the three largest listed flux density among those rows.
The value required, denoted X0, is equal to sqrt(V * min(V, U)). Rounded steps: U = 8.2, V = 8.3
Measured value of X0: 8.3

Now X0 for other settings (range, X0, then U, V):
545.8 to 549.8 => 8.5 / 8.4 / 8.7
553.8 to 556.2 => 9.0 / 8.9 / 9.1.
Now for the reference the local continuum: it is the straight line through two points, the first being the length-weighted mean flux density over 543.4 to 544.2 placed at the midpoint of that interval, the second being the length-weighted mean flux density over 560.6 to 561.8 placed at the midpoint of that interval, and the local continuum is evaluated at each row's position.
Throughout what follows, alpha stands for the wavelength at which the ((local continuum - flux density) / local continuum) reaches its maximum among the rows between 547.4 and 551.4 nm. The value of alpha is 550.8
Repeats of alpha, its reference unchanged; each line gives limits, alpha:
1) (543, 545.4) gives 544.8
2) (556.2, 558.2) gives 556.8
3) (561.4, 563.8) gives 561.6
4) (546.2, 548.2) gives 546.4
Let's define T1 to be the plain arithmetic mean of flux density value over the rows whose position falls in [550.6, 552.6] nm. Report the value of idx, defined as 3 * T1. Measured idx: 24.9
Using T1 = 8.3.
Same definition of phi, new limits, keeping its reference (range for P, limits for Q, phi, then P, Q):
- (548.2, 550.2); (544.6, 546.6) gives 0.80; 2.00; 1.77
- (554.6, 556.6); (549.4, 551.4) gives 0.76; 2.19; 1.94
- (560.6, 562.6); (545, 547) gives 0.82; 2.27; 1.84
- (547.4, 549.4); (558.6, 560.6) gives 0.70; 1.98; 2.01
